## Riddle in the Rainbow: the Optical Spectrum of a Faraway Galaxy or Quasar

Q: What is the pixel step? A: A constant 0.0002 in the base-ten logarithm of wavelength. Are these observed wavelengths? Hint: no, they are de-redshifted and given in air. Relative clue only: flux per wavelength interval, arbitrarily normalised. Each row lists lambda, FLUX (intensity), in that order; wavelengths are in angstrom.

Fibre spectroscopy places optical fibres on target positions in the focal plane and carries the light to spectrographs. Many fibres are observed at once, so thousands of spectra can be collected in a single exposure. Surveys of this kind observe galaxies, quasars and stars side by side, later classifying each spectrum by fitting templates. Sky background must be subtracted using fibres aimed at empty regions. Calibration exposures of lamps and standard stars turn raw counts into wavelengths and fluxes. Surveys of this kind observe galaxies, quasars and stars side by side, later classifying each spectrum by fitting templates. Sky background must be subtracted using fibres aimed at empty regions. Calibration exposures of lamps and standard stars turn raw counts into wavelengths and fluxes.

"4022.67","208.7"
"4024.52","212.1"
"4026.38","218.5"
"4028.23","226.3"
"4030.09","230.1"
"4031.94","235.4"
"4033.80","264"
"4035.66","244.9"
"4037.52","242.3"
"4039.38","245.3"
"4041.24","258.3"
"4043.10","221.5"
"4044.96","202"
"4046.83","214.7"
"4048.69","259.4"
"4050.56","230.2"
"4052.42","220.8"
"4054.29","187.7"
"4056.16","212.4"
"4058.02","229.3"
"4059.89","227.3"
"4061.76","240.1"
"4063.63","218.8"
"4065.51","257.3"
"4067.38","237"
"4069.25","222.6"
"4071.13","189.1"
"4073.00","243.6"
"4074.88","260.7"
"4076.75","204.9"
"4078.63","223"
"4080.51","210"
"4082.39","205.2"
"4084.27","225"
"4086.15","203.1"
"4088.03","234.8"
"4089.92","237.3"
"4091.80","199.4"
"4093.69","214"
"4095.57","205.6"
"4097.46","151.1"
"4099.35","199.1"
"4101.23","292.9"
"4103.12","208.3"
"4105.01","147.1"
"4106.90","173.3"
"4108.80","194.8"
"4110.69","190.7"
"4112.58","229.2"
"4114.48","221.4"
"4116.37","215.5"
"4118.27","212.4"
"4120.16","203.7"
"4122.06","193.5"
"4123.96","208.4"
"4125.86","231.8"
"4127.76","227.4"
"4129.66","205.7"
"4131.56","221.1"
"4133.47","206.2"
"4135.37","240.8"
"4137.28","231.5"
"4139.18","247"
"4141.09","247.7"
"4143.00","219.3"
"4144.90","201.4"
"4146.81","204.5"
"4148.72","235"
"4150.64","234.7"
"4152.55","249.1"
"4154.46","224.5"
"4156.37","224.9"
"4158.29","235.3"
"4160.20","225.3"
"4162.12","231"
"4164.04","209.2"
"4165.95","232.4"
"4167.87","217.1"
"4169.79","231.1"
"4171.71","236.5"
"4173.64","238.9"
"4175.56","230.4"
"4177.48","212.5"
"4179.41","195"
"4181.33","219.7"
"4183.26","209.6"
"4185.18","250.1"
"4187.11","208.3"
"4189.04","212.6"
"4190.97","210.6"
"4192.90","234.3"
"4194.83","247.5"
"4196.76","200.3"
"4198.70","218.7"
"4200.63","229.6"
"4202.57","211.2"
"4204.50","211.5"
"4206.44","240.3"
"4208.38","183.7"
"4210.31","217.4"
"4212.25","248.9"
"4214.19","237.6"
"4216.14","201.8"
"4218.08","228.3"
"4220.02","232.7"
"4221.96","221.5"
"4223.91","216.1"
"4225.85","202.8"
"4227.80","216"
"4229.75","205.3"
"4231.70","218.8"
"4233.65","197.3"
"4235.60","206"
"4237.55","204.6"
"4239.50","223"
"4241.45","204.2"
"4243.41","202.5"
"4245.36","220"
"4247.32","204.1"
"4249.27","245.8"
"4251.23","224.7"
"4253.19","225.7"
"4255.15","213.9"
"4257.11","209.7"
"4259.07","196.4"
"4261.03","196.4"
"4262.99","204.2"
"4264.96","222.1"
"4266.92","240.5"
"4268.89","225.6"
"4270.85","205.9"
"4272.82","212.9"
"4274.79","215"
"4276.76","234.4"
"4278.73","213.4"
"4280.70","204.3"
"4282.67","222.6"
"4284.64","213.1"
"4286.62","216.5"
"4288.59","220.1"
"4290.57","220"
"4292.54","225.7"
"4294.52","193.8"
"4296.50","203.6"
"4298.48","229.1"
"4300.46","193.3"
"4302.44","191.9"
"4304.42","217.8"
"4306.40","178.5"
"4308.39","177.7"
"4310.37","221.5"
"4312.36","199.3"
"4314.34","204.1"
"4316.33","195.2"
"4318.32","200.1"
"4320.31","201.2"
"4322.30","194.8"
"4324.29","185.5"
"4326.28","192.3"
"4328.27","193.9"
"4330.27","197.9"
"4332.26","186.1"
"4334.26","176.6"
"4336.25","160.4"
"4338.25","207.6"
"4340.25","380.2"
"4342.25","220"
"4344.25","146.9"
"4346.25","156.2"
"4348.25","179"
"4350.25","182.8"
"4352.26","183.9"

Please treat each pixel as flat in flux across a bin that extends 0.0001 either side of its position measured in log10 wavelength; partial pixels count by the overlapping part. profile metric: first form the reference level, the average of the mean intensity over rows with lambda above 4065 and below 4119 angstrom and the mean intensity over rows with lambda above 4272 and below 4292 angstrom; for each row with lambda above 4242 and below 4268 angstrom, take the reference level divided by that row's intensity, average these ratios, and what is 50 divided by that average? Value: 49.8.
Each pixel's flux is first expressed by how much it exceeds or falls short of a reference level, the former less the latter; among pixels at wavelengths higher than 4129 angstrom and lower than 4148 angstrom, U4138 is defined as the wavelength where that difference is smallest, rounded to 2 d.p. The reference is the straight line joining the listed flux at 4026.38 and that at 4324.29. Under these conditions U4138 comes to 4144.90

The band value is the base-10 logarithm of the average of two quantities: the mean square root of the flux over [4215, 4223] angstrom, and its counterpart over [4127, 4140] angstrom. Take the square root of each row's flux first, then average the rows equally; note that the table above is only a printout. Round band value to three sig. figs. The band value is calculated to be 1.17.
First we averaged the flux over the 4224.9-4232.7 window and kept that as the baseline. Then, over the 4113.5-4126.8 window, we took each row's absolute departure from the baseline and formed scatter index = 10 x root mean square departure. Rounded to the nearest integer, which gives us 116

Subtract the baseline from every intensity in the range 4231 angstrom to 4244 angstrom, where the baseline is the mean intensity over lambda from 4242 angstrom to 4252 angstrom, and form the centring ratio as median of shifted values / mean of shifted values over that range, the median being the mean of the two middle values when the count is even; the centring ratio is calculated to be 1.3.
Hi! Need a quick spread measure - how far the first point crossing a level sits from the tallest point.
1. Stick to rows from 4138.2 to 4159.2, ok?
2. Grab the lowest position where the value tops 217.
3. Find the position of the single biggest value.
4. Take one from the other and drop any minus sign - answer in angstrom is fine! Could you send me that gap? 13.4 angstrom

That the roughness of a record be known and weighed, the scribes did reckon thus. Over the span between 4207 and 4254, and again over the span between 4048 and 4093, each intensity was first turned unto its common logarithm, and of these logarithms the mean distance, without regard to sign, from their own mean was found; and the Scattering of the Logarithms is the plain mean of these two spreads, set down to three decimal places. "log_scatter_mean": 0.028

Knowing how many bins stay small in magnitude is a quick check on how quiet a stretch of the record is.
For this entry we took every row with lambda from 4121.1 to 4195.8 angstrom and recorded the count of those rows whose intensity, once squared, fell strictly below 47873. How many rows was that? 14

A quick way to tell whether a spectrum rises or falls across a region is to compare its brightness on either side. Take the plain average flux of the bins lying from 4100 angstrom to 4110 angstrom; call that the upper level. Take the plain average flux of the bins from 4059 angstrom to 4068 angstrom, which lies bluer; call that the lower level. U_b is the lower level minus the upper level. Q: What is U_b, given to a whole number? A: 33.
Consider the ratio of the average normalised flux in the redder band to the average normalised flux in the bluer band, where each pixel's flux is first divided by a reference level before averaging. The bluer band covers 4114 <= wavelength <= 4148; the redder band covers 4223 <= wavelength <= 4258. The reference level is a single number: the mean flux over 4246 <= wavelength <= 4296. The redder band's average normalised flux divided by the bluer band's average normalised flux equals 0.97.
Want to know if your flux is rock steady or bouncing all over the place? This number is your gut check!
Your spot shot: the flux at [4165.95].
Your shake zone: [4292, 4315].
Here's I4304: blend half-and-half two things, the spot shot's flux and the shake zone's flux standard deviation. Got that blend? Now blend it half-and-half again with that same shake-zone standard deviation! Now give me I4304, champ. 71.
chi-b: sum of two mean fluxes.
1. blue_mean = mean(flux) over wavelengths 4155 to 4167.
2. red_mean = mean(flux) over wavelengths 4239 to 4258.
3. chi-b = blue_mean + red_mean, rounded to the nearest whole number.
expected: 444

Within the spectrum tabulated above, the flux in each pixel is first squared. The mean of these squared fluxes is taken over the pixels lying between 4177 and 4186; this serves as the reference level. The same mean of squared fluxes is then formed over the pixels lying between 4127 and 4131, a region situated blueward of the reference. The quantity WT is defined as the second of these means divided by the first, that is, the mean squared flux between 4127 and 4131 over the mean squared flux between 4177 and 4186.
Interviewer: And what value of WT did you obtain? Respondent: 0.99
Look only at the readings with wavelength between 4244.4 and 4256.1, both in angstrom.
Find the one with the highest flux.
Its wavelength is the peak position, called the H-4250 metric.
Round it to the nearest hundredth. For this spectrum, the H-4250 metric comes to 4249.27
